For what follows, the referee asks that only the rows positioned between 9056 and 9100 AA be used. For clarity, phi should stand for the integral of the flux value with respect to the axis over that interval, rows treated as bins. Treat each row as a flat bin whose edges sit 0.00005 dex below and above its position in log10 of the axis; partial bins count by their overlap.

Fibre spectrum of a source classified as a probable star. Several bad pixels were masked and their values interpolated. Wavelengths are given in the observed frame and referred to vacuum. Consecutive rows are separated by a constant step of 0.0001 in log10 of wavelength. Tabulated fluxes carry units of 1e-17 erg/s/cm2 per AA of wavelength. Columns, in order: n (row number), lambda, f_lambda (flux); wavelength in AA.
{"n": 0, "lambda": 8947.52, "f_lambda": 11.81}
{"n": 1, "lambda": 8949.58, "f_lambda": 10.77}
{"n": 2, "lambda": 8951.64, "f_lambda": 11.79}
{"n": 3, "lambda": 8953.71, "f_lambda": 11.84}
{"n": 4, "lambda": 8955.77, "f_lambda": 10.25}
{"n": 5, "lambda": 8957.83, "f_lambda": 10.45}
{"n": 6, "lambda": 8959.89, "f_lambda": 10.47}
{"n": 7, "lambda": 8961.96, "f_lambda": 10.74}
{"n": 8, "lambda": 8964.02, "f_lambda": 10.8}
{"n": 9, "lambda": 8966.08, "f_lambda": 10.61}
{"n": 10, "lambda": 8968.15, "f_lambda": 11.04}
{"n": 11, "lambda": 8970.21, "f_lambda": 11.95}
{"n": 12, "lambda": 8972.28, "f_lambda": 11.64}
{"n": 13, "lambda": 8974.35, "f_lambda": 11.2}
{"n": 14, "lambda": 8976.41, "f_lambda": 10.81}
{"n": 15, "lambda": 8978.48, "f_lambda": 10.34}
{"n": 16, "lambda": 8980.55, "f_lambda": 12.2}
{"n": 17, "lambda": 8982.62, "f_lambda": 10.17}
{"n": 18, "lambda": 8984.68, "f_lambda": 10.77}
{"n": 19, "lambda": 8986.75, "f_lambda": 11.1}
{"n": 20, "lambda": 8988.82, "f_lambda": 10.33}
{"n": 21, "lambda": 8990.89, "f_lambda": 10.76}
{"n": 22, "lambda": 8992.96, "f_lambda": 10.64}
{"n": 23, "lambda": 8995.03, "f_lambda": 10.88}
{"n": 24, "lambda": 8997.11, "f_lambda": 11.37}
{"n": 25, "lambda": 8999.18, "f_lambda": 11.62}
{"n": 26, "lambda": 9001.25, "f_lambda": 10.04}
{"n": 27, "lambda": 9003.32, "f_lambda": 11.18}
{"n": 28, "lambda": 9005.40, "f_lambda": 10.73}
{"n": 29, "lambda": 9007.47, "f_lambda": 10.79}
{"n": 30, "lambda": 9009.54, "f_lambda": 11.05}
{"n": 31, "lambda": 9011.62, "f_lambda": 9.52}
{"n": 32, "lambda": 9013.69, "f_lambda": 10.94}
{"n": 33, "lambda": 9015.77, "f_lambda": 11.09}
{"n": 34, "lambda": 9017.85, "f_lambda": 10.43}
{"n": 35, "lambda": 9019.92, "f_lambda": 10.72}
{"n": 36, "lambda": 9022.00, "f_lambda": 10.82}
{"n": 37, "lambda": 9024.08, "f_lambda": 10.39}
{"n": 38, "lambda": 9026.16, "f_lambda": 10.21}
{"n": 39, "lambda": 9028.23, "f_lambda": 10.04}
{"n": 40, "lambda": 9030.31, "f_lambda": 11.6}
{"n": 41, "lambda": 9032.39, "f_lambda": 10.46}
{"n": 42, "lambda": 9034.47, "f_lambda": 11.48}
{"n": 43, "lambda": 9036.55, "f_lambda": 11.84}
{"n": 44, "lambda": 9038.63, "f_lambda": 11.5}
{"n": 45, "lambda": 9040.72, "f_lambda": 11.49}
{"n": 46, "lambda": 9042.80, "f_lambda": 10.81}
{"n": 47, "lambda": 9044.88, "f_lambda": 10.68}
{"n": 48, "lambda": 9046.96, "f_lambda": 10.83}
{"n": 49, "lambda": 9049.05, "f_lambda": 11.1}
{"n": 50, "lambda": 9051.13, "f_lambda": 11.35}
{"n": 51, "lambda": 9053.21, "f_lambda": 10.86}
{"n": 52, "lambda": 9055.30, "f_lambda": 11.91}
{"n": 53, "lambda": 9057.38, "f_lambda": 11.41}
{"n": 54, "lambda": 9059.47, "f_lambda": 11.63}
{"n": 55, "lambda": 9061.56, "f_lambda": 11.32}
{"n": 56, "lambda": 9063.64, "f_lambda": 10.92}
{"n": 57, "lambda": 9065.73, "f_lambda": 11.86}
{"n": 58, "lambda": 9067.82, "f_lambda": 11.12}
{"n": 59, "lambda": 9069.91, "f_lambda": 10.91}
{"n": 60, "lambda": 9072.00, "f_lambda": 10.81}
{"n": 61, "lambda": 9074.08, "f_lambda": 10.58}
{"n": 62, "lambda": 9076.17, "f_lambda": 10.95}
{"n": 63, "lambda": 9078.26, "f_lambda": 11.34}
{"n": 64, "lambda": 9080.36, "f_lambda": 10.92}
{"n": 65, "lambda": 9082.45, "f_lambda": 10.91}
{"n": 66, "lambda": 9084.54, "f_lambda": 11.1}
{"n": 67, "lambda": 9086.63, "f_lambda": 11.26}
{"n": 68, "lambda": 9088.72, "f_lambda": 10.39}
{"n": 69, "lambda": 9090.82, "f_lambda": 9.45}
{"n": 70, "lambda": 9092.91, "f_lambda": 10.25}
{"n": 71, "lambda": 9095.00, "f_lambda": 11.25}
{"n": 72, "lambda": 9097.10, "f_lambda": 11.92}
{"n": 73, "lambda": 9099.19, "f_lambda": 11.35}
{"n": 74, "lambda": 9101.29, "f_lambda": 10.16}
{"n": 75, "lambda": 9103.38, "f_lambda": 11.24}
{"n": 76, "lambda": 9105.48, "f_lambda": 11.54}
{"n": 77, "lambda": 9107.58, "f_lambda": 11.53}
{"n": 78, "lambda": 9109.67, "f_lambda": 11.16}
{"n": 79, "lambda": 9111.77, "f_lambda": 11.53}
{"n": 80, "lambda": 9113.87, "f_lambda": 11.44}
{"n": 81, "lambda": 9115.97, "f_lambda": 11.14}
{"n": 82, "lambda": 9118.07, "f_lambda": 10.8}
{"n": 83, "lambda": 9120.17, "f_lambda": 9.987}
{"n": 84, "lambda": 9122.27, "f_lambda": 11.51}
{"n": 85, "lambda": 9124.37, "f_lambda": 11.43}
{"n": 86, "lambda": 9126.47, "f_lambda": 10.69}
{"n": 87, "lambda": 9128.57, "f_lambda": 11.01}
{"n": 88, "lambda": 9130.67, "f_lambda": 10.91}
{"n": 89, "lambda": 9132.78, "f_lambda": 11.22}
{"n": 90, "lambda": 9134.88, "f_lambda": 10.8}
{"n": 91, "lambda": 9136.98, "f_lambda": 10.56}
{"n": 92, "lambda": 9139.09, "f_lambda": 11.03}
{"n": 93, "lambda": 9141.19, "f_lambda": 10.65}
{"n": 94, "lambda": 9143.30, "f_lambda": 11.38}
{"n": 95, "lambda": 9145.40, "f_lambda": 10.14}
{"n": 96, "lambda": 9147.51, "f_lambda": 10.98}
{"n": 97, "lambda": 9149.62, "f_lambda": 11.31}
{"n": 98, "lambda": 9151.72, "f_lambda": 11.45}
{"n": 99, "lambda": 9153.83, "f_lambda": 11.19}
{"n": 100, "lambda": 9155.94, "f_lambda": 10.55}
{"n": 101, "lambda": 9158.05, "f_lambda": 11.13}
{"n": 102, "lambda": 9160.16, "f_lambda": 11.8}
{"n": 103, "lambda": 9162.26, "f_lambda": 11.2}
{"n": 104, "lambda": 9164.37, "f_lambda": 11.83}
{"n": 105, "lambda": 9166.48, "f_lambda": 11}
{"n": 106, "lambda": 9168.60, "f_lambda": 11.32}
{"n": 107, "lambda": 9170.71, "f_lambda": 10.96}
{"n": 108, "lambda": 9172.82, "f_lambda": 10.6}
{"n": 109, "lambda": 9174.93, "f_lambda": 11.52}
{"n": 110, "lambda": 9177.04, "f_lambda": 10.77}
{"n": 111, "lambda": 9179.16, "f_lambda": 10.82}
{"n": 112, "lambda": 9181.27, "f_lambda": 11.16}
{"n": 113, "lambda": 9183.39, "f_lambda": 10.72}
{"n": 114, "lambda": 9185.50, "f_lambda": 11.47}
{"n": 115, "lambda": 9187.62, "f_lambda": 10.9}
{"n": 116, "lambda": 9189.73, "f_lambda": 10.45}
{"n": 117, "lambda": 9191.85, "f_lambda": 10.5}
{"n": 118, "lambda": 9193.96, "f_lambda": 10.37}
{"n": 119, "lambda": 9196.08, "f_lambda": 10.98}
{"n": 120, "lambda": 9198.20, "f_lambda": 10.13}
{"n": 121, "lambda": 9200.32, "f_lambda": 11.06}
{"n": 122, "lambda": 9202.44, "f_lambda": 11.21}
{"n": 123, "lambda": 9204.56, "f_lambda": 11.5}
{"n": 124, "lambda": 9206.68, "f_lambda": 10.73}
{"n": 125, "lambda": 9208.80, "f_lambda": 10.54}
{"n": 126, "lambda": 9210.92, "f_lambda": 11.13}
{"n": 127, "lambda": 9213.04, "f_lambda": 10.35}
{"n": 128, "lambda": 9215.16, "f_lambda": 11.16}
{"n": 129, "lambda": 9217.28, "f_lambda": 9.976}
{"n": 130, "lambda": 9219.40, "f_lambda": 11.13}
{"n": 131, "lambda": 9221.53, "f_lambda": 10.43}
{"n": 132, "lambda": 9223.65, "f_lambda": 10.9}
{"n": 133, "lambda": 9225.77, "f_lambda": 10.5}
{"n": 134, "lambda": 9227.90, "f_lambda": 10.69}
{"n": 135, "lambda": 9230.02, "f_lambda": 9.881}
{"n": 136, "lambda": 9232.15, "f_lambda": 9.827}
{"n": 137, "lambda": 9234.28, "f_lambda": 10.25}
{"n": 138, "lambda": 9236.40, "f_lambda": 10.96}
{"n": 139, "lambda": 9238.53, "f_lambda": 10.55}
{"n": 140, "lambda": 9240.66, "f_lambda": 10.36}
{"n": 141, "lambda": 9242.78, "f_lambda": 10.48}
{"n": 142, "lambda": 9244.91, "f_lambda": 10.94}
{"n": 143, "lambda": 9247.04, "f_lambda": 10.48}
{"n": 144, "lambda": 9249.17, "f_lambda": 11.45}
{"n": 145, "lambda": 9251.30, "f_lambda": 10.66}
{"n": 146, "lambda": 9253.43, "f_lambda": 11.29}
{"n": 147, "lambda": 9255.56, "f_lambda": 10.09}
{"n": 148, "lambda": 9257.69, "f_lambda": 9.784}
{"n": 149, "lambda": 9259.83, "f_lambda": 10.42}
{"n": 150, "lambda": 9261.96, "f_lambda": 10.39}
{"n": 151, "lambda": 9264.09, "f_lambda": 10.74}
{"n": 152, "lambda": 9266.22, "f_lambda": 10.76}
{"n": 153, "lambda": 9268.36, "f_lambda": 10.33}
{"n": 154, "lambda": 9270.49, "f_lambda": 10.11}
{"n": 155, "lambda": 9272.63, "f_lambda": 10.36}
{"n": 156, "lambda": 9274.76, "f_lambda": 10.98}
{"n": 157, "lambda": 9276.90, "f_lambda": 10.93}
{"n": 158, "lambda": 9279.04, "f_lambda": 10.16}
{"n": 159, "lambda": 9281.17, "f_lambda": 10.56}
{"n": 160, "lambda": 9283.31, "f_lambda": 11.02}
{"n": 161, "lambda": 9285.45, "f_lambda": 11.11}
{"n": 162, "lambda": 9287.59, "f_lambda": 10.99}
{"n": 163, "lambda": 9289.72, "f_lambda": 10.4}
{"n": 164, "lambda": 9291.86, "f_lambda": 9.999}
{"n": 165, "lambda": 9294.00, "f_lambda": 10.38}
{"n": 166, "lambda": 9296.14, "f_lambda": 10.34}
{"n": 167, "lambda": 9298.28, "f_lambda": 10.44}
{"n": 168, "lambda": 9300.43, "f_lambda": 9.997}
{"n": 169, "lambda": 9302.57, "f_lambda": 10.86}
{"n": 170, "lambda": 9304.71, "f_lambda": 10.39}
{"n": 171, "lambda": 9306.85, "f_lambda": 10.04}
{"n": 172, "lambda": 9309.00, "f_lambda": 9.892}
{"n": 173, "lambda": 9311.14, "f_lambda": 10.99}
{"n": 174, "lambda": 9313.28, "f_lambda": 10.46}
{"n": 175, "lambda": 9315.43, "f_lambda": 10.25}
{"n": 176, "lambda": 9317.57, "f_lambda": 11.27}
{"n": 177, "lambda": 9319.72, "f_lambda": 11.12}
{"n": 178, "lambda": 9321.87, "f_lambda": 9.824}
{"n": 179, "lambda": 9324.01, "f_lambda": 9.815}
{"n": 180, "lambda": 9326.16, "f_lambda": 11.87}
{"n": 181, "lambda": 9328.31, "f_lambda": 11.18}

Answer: 486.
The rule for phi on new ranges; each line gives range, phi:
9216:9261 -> 474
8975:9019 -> 475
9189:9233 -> 468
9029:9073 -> 494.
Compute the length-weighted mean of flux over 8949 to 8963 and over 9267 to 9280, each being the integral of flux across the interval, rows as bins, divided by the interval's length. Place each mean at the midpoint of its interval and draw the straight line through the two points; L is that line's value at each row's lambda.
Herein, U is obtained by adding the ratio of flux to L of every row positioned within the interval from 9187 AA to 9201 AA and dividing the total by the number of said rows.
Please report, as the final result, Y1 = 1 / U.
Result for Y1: 1.00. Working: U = 1.00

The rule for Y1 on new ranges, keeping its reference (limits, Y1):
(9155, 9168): 0.94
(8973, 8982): 0.98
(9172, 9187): 0.96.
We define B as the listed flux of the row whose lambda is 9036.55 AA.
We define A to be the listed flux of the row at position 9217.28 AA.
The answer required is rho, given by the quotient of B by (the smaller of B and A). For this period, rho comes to 1.19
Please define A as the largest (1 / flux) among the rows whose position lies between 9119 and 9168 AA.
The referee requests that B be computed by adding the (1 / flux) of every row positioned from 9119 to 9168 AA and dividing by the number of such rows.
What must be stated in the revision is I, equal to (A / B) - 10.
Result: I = -8.90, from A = 0.100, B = 0.0908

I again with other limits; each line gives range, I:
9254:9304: -8.93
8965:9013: -8.86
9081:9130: -8.84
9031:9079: -8.93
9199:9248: -8.92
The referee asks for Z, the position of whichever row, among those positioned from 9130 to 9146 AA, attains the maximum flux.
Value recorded 9143.30 AA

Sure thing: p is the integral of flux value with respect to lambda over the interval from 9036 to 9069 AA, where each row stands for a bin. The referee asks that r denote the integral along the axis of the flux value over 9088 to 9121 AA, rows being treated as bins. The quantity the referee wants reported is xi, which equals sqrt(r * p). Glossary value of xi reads 367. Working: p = 372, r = 362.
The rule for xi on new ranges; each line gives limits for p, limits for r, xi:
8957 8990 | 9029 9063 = 371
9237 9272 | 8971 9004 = 365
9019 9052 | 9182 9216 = 365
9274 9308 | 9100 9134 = 367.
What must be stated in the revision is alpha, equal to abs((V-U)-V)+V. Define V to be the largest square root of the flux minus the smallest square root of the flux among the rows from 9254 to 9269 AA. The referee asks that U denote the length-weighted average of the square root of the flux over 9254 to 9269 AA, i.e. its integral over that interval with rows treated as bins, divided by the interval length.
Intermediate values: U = 3.22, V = 0.15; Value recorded 3.37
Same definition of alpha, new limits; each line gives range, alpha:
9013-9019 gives 3.39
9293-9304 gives 3.36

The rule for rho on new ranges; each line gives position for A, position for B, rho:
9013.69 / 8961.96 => 1.00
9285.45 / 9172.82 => 1.00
